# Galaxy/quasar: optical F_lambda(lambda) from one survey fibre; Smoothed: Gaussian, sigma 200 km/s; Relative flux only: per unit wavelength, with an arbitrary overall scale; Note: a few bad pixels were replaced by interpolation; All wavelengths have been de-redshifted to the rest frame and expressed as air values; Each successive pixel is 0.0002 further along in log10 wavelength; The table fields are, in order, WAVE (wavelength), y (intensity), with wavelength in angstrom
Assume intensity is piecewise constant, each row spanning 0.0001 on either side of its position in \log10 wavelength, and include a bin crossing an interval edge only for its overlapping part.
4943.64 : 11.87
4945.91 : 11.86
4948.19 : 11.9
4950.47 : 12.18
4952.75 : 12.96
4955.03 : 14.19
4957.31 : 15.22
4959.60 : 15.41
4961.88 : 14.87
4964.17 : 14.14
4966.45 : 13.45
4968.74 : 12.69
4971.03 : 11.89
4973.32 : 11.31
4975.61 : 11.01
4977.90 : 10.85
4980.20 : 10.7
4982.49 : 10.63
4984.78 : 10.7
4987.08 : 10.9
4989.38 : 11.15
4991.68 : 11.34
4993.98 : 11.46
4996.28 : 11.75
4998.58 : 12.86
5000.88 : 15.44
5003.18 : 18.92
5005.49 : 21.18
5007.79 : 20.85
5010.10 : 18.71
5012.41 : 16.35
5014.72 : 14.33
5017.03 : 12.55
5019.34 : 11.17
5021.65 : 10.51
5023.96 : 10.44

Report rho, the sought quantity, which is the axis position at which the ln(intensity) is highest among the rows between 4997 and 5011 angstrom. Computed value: 5005.49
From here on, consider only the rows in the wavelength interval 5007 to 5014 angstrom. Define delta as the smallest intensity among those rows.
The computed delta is 16.35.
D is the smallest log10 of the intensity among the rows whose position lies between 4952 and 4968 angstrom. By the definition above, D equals 1.11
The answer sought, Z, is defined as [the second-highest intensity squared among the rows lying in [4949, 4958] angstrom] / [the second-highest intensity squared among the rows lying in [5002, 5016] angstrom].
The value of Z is 0.5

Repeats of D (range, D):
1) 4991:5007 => 1.05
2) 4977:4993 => 1.03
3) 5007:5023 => 1.02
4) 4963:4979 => 1.04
